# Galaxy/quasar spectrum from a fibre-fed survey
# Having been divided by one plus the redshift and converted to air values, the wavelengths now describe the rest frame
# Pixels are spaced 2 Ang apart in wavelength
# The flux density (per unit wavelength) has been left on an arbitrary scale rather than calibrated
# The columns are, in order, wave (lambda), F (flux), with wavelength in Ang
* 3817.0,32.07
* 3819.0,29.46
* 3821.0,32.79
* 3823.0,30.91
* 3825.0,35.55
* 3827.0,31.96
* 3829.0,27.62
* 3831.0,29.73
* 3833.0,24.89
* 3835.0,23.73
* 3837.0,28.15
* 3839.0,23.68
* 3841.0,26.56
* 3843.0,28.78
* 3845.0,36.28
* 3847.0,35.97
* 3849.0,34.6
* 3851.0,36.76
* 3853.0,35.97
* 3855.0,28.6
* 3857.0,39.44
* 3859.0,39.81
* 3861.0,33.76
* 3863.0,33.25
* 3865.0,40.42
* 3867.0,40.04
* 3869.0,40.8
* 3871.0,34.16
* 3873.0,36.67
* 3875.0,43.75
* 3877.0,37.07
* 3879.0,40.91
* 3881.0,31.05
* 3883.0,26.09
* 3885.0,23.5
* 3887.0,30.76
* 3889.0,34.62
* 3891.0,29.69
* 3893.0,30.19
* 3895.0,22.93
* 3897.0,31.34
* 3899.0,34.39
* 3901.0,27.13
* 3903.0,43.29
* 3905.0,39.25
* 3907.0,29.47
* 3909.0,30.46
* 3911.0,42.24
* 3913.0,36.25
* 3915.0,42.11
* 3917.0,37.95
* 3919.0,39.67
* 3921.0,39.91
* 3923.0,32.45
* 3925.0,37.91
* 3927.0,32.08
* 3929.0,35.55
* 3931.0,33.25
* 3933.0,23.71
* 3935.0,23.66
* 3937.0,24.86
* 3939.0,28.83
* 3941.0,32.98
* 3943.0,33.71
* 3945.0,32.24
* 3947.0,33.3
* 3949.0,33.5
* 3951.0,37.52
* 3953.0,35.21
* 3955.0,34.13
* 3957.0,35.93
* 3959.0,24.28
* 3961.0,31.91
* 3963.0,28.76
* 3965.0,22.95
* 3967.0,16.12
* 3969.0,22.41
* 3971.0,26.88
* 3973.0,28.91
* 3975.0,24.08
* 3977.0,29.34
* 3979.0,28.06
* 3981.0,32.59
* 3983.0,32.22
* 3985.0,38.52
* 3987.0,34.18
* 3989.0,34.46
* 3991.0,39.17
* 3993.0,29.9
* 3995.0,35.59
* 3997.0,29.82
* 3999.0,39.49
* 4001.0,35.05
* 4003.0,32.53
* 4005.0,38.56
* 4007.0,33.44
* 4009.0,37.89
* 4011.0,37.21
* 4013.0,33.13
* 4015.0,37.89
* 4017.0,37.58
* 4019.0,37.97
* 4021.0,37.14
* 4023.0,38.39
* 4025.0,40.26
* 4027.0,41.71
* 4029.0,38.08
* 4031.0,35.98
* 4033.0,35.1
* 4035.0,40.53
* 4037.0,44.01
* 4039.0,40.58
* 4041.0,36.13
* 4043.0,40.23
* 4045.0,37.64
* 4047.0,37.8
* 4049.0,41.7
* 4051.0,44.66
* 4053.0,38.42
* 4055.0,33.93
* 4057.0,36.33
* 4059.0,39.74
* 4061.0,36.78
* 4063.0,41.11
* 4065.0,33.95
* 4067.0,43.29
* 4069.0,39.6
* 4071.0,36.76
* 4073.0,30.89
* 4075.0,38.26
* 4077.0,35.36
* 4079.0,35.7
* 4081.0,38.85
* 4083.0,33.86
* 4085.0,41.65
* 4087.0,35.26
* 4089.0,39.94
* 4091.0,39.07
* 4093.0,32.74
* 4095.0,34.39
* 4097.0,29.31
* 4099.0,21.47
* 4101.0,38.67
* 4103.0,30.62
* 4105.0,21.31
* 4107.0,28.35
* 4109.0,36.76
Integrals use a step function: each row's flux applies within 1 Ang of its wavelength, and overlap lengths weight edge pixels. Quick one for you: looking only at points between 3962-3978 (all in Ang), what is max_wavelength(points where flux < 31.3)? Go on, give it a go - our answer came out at 3977.0 Ang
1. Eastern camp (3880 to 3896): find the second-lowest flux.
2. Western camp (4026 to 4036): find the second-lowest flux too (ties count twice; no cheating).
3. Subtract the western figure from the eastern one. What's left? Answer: -12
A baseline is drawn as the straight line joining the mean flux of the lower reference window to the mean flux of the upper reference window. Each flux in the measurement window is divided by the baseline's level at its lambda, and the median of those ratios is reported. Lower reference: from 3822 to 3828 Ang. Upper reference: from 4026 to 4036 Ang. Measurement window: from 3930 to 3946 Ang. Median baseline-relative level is 0.850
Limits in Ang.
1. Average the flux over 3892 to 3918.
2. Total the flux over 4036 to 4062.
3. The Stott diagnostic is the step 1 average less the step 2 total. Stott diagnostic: -474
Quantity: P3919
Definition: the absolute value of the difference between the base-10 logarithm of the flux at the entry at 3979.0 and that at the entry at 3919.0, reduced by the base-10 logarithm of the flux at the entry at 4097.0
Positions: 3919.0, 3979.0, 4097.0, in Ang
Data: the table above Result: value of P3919 -1.32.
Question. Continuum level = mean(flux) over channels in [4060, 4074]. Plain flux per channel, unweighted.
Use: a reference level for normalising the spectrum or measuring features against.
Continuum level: 37.5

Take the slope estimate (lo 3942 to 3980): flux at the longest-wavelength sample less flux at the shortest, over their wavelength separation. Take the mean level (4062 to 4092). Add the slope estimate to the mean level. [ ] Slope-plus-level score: 37.4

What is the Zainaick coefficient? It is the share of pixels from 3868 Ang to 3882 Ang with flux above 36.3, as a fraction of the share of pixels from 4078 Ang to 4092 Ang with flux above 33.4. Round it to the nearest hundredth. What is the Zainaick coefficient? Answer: 0.71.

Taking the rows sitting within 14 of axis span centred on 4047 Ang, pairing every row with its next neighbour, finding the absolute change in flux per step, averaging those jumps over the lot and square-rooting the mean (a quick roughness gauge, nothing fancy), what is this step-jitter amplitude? 1.82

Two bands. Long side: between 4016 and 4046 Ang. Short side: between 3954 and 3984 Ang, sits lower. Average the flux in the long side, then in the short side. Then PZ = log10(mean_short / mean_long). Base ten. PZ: -0.14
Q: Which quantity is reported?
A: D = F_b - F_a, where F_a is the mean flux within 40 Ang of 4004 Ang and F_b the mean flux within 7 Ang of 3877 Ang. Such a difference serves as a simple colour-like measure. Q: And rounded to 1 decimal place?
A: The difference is 1.3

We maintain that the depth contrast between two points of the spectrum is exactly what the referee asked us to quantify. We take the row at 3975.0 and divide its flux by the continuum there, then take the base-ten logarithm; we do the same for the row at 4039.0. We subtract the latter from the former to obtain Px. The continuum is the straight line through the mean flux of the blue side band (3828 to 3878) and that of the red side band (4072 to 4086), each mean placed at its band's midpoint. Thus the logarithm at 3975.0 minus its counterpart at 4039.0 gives -0.22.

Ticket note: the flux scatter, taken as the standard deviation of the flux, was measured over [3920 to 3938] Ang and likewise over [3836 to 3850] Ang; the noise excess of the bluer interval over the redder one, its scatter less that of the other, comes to -1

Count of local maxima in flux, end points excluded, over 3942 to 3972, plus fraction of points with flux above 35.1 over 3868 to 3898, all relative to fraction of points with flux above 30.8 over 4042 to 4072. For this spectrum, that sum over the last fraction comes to 3.3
